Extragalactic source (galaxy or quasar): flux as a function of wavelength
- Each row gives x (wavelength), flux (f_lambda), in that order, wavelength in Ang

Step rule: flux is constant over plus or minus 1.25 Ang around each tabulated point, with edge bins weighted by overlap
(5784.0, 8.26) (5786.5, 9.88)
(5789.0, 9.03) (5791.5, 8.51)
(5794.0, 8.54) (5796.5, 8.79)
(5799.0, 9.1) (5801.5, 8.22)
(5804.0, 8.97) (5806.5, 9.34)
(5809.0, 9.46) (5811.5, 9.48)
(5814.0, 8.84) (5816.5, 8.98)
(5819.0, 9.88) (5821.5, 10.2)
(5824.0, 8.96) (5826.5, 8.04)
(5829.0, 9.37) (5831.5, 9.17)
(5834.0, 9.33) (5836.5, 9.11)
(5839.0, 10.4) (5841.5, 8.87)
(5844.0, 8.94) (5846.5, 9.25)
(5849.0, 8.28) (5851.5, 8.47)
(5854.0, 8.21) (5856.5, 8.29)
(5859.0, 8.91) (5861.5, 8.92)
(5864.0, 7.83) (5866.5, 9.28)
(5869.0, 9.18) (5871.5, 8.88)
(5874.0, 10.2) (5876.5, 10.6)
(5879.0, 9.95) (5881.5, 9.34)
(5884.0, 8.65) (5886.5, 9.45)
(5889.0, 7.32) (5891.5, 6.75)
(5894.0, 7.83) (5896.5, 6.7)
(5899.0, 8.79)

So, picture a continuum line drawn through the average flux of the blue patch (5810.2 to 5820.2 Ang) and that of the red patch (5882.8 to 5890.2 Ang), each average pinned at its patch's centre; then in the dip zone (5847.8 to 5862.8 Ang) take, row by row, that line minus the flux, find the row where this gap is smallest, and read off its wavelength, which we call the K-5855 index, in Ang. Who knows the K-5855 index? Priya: 5861.5 Ang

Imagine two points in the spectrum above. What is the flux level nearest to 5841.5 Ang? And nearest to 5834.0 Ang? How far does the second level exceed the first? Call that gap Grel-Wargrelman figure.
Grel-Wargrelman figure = 0.5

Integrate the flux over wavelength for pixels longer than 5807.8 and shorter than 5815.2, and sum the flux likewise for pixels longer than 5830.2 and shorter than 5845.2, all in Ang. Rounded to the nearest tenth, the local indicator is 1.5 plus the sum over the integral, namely 2.3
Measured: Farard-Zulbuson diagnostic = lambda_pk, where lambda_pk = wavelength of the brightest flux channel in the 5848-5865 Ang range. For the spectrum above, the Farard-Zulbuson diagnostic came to 5861.5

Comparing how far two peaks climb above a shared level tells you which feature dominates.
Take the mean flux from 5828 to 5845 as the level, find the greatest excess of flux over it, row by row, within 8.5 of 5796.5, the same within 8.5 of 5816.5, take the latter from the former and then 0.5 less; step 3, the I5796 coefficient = -1.6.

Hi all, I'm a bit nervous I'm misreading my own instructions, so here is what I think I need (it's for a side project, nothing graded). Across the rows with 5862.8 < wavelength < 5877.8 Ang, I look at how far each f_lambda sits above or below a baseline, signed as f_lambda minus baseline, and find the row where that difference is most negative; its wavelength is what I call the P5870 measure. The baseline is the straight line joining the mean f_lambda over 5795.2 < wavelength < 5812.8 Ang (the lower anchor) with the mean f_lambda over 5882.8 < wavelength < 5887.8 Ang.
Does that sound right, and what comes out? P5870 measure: 5864.0 Ang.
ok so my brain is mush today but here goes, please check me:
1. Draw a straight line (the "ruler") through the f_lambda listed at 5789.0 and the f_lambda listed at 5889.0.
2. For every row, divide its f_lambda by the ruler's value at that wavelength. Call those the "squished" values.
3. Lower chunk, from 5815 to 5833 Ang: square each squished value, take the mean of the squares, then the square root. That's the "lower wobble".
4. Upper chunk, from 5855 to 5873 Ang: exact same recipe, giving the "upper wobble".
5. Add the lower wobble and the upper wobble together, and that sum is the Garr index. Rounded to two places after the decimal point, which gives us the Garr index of 2.23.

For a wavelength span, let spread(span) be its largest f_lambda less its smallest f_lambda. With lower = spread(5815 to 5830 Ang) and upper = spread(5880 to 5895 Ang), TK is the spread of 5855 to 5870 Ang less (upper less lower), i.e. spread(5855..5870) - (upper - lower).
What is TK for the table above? 0.91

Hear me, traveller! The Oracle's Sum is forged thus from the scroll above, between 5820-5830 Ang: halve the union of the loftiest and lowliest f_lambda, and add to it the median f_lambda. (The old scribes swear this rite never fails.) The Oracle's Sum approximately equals 18.3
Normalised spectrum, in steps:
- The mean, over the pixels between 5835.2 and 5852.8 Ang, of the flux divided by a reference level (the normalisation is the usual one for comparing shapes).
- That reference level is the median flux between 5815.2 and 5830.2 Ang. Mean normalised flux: 0.99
